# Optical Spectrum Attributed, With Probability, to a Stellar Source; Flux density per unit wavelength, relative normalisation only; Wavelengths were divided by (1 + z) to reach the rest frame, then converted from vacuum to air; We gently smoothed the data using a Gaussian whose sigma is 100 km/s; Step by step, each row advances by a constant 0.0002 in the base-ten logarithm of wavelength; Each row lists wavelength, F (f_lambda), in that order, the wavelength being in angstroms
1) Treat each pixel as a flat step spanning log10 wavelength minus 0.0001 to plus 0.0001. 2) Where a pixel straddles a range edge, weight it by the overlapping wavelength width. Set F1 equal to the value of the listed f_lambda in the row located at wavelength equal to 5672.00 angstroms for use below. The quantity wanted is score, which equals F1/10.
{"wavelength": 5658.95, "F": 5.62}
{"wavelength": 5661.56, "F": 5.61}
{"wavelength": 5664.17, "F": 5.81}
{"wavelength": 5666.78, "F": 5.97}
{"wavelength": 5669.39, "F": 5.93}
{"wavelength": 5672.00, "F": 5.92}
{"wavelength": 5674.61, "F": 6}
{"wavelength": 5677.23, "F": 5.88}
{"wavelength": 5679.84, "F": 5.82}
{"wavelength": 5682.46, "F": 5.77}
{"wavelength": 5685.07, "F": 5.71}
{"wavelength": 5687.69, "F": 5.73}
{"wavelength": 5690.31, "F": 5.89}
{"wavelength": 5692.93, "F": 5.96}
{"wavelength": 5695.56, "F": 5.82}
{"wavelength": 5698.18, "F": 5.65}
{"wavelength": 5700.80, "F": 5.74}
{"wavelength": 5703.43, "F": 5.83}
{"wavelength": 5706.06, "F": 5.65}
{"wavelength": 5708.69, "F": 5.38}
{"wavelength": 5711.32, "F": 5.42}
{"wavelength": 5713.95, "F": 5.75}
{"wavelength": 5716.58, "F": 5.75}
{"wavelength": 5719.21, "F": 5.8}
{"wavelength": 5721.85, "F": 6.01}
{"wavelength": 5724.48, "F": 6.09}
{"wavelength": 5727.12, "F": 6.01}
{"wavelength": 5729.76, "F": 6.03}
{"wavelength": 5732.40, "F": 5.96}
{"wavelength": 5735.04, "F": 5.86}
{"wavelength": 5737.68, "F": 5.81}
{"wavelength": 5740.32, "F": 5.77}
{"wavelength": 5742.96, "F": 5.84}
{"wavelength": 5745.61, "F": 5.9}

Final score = 0.592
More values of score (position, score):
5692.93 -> 0.596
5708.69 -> 0.538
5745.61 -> 0.590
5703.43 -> 0.583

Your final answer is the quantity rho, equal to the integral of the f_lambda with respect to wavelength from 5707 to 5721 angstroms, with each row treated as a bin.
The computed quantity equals 78.9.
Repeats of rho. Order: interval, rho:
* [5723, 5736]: 77.9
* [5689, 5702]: 75.6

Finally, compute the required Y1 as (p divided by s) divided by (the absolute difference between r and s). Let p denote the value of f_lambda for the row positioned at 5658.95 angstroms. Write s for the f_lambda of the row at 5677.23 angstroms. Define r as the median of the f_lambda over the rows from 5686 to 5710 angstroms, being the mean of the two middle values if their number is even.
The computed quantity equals 6.83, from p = 5.62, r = 5.74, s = 5.88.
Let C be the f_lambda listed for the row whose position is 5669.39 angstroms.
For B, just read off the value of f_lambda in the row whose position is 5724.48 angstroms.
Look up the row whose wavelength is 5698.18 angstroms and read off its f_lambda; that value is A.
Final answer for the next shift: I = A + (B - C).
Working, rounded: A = 5.65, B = 6.09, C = 5.93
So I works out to 5.81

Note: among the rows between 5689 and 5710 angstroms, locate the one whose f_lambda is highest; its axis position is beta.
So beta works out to 5692.93 angstroms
